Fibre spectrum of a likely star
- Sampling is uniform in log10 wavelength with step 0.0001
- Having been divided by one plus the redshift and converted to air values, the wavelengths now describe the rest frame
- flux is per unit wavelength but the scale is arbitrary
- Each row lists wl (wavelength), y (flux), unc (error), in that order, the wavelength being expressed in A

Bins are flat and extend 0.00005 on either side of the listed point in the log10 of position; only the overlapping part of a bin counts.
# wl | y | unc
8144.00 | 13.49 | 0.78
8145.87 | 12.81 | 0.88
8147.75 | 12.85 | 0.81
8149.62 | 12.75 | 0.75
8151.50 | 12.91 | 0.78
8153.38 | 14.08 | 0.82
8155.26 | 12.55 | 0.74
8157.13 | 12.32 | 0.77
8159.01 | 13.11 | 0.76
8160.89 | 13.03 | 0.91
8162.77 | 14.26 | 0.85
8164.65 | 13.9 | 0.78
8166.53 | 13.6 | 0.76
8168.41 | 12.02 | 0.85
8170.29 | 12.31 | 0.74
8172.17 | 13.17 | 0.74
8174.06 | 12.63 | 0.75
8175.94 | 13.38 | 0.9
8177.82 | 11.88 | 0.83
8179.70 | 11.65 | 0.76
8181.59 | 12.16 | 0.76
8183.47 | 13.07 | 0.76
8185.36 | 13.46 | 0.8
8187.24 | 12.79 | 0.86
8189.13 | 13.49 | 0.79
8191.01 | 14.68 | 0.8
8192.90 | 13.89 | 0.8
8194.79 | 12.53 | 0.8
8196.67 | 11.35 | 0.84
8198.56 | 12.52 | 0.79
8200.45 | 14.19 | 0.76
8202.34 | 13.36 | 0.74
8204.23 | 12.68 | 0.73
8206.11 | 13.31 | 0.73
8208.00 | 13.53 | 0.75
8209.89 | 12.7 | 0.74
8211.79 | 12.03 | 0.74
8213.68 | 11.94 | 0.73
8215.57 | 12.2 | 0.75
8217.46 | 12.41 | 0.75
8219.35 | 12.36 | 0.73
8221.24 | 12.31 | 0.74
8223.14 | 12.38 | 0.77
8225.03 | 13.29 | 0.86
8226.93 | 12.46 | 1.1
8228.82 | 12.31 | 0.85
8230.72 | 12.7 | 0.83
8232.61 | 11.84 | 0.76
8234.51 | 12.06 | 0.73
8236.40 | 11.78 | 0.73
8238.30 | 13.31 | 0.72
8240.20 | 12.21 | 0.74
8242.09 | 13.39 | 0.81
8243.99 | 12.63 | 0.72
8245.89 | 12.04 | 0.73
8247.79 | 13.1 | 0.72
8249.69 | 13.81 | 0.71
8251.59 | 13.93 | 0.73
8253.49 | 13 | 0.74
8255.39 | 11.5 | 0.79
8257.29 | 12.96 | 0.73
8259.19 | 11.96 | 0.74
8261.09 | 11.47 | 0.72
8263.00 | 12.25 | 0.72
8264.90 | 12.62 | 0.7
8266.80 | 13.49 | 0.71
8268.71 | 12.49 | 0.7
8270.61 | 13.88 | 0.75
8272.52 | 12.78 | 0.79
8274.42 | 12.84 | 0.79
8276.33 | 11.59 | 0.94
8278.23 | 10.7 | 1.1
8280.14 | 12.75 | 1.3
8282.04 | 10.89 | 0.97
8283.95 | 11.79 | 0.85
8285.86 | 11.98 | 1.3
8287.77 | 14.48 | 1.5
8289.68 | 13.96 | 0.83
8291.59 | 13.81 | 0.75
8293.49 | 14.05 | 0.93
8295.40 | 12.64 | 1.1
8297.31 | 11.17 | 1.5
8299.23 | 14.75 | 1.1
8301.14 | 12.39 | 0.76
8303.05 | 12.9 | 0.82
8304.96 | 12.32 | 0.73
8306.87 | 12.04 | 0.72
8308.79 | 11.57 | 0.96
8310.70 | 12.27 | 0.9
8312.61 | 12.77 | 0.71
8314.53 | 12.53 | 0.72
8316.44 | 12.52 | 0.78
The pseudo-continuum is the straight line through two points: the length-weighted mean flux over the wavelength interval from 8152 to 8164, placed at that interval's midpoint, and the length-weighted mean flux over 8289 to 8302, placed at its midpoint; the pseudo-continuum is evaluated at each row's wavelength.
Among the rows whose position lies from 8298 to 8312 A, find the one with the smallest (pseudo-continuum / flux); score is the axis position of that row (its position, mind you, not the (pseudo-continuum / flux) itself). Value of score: 8299.23 A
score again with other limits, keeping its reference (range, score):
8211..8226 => 8225.03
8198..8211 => 8200.45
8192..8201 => 8200.45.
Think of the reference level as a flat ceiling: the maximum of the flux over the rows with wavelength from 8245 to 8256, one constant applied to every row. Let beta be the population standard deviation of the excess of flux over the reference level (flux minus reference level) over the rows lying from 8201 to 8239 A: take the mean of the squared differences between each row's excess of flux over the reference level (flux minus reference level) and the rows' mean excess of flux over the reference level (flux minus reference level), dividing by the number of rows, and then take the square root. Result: 0.53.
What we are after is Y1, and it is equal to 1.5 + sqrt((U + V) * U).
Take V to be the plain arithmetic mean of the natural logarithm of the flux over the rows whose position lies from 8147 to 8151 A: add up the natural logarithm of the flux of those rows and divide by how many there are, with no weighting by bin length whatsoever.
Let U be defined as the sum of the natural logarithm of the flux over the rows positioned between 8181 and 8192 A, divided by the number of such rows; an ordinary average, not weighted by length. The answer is 5.14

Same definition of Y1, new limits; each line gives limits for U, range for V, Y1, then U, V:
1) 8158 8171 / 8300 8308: 5.12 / 2.58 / 2.52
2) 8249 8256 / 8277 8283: 5.08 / 2.57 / 2.43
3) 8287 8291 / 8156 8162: 5.22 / 2.65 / 2.55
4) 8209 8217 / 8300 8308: 5.04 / 2.50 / 2.52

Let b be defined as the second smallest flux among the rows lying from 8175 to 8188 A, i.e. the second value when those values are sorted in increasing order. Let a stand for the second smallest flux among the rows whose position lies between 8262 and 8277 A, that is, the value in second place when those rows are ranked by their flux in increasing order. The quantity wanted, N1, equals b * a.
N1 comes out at 146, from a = 12.25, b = 11.88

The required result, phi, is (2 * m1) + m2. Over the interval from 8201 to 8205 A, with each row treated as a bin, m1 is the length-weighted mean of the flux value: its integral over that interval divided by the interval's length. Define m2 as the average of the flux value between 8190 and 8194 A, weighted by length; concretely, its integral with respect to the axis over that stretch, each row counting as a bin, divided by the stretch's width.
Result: 40.5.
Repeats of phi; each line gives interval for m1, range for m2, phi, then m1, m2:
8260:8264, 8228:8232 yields 36.2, 11.9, 12.5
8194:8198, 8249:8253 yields 37.7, 12.0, 13.8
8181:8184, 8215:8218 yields 37.6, 12.6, 12.3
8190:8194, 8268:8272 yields 41.6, 14.2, 13.2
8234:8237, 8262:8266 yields 36.3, 11.9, 12.5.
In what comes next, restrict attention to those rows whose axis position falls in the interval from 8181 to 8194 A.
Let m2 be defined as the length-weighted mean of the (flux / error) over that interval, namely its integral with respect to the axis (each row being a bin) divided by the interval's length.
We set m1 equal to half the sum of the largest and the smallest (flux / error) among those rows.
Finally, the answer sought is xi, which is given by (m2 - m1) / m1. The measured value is 0.012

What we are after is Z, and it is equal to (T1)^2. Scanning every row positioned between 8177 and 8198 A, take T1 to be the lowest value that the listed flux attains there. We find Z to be 129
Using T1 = 11.35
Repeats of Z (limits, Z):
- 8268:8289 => 114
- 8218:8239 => 139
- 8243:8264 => 132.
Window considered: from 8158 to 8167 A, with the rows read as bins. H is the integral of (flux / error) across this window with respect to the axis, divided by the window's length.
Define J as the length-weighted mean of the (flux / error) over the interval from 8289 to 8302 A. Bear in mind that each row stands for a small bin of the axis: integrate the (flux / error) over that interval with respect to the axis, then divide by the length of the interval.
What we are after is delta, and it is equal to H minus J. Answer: 2.7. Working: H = 16.7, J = 14.1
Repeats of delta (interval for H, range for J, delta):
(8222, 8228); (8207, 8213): -2.8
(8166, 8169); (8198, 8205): -1.6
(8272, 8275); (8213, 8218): -0.1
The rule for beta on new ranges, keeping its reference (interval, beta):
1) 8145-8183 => 0.70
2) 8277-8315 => 1.12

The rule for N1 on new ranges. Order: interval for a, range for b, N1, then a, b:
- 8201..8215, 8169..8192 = 143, 12.03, 11.88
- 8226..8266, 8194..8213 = 138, 11.5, 12.03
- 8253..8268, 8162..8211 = 134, 11.5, 11.65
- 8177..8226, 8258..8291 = 127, 11.65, 10.89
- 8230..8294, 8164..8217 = 127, 10.89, 11.65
